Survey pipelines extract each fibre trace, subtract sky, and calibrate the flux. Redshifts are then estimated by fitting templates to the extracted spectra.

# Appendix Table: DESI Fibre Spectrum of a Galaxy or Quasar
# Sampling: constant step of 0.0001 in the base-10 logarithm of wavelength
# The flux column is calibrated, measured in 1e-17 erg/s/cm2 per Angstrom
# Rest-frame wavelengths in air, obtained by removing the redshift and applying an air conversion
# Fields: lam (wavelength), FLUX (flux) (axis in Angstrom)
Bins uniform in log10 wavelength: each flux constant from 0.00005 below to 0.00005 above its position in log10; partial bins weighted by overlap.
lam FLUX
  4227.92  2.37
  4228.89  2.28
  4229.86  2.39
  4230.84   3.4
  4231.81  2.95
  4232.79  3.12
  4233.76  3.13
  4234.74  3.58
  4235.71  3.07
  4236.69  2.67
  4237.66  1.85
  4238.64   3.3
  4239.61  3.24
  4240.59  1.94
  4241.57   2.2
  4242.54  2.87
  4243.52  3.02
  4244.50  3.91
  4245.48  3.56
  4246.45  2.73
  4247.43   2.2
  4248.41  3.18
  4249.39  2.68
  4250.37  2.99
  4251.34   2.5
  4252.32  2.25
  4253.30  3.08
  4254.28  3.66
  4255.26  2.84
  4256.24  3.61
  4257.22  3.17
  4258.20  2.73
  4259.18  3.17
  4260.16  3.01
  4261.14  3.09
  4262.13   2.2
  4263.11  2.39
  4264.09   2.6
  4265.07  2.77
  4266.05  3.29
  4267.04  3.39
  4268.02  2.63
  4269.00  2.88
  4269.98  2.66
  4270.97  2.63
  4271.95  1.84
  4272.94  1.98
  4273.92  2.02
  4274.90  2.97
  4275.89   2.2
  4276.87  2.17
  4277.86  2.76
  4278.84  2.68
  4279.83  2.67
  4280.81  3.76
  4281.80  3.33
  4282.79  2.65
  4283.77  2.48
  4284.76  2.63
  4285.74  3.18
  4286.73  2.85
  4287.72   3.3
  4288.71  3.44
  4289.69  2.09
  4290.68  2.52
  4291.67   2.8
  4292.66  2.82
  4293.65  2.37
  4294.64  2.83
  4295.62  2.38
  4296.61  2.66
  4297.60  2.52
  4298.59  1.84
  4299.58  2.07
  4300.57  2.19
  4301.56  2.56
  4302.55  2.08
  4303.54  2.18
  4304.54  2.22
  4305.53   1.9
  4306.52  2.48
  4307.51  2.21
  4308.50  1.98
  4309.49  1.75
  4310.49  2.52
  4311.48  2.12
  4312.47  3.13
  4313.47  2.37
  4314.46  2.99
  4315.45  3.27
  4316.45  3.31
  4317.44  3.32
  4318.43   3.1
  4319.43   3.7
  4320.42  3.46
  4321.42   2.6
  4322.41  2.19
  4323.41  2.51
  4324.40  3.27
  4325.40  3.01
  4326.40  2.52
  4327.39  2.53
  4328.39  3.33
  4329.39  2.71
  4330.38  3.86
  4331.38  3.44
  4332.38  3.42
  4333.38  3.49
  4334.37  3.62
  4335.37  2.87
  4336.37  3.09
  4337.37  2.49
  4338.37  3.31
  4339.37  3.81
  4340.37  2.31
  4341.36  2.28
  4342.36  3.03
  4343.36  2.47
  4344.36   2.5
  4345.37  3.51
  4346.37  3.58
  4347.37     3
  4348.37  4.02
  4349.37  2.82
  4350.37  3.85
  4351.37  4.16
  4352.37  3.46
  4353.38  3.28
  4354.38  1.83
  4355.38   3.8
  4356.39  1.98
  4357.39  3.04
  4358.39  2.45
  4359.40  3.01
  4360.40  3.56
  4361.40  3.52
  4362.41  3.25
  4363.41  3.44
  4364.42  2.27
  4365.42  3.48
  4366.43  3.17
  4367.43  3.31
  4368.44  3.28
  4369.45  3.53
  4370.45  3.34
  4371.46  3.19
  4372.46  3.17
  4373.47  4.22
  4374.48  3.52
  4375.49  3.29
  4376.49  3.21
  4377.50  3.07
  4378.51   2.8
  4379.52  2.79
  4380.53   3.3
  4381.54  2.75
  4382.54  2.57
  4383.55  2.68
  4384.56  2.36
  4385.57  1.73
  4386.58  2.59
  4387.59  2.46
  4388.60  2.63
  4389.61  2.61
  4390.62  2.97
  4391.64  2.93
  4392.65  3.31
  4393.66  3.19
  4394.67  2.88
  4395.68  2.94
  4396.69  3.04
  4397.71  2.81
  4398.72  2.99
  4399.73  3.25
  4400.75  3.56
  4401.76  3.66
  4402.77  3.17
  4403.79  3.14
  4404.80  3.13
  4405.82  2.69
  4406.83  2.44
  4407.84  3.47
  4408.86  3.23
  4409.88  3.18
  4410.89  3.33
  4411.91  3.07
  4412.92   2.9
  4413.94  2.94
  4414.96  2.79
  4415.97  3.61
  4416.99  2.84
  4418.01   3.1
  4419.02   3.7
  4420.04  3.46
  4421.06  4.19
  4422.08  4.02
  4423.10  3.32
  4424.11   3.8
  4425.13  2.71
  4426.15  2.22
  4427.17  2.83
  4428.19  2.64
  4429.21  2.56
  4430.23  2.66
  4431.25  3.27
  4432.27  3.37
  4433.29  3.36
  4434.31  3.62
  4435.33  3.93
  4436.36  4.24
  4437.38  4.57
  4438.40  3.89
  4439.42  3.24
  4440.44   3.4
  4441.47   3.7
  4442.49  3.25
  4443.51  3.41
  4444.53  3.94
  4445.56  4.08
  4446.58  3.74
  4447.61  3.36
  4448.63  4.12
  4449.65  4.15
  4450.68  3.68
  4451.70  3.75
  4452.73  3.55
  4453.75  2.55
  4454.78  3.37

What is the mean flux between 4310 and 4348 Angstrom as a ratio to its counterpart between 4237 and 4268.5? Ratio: 1.04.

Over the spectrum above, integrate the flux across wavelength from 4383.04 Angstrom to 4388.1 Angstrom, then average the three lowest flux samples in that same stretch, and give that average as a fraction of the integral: 0.183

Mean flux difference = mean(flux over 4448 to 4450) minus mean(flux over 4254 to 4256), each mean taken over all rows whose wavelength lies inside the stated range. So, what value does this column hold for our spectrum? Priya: 0.9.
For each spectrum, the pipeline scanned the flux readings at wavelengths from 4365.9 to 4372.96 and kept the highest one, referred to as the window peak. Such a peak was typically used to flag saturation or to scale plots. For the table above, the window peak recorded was 3.53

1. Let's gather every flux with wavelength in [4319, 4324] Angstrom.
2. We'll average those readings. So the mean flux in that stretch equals 2.89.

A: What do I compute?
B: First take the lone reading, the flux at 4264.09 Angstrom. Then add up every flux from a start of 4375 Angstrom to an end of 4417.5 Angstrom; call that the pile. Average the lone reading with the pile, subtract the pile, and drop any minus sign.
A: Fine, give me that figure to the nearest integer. 61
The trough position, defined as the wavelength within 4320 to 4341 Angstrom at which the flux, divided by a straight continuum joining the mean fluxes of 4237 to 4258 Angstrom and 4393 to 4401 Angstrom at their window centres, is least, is 4322.41 Angstrom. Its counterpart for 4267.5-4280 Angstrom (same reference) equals 4271.95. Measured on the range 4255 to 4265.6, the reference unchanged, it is 4262.13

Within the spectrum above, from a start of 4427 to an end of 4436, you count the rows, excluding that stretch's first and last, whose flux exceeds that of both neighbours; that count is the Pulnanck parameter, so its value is 1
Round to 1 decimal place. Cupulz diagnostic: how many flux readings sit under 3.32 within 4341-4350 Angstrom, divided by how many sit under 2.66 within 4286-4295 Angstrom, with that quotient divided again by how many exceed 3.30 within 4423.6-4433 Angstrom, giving 1.0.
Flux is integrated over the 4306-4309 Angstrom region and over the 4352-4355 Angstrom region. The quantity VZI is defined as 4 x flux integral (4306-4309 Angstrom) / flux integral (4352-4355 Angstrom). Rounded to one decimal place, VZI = 3.1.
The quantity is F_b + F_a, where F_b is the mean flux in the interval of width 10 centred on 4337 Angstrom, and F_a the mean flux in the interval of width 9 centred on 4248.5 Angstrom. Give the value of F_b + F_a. 5.96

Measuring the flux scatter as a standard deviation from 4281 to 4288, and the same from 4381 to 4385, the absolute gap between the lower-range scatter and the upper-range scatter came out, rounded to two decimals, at 0.18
